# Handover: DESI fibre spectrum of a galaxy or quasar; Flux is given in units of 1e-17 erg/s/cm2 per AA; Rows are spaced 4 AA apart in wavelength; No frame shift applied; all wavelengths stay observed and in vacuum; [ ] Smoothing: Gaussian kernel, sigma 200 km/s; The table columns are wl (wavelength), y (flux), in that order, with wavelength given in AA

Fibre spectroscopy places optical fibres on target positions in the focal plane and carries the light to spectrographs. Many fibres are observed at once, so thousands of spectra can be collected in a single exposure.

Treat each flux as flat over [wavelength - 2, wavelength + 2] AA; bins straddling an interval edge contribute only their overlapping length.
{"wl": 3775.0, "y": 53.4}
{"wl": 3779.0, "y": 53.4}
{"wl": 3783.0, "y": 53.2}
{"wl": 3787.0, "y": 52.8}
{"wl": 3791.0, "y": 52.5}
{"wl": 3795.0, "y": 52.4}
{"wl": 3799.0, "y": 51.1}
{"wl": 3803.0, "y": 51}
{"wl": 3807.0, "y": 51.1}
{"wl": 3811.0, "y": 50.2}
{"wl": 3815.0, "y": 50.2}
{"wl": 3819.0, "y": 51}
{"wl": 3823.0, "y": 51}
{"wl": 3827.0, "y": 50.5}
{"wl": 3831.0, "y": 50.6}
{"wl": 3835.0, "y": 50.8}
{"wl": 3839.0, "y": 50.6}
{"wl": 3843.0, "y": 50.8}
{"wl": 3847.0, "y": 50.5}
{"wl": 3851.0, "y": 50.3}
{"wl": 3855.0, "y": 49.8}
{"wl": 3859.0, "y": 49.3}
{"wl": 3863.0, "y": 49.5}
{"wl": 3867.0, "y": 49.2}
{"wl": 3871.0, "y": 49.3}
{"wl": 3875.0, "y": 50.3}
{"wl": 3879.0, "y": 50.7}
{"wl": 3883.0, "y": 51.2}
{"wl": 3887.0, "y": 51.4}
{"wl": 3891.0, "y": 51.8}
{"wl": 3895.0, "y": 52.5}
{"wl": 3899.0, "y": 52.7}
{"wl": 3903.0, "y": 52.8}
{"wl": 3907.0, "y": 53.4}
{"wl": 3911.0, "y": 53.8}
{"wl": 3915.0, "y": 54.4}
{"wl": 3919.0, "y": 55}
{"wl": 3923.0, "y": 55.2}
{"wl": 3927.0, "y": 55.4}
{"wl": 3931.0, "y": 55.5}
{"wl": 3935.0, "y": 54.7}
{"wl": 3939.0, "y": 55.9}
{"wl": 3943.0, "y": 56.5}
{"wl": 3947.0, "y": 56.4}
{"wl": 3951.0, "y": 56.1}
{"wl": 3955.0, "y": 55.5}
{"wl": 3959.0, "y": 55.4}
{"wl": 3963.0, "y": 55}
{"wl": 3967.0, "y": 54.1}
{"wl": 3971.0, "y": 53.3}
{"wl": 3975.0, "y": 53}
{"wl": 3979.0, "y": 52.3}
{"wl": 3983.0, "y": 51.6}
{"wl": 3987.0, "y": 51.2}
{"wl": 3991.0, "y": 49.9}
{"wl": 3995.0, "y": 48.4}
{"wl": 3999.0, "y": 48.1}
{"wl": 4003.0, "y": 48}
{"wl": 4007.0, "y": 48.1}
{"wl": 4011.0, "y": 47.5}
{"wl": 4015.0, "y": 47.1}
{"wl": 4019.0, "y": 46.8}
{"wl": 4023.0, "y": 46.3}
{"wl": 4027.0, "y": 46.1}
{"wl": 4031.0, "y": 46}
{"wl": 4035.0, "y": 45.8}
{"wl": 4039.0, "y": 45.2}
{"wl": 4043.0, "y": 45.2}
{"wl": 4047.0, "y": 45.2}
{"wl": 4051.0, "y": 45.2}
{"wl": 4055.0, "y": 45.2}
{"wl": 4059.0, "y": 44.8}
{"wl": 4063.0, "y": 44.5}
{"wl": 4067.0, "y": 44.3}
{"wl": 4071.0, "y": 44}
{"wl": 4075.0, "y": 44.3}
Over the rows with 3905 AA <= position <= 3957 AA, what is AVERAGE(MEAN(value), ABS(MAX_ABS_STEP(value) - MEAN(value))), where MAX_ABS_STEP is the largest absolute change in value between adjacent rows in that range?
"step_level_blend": 54.6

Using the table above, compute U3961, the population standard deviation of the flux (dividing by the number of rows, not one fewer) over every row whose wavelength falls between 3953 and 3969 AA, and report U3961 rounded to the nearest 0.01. 0.55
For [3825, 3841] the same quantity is 0.11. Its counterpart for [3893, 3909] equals 0.34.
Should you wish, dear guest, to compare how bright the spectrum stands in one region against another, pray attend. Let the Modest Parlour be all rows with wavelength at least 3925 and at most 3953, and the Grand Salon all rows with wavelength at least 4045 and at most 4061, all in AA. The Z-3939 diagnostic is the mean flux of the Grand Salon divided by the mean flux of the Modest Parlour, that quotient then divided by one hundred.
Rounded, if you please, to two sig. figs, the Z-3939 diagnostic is 0.0081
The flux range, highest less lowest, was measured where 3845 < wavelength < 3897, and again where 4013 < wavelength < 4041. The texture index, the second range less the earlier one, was -1.4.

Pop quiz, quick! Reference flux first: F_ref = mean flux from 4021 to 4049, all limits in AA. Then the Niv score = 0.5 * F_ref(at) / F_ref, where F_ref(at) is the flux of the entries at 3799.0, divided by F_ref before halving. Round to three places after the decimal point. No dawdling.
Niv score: 0.559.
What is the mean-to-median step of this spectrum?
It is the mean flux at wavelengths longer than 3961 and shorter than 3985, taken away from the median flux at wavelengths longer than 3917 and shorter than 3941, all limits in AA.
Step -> 2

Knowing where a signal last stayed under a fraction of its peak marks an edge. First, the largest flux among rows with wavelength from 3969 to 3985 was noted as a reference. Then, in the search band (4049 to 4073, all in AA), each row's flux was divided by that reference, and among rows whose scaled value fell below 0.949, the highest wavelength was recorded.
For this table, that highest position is 4071.0 AA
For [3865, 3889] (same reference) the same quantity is 3875.0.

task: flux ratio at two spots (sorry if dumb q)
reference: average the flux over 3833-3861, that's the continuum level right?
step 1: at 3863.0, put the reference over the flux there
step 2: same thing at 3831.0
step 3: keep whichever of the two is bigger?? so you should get 1.02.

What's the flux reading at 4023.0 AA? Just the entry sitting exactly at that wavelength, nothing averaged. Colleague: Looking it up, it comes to 46.3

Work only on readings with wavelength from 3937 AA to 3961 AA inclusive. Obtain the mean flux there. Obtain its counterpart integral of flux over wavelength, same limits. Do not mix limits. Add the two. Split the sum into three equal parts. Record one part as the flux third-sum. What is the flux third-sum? 466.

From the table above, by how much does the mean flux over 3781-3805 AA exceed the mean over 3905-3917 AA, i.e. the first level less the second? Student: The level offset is -2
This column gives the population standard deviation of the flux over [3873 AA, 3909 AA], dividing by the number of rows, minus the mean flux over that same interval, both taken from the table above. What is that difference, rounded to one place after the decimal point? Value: -50.9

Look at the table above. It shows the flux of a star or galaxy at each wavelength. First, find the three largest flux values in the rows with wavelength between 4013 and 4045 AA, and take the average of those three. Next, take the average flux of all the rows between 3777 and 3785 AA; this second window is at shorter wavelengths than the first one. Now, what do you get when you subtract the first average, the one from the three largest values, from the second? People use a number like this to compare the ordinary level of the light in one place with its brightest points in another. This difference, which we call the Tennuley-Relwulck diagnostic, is 7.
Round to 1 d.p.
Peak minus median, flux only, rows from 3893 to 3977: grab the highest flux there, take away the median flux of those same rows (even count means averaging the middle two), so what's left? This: 1.5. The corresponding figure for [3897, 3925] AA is 1.4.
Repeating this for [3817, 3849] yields 0.3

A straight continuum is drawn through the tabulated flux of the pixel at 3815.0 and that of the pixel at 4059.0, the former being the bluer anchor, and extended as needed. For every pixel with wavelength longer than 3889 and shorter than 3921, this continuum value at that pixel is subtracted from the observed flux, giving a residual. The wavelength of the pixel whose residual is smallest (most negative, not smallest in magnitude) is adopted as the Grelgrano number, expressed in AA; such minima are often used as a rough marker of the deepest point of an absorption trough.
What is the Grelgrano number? 3891.0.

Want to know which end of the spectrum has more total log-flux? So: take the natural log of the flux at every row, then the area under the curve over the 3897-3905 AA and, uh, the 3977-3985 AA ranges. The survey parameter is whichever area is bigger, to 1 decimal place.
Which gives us 31.7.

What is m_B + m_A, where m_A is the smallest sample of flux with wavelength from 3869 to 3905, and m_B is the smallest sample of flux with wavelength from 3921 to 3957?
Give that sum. 104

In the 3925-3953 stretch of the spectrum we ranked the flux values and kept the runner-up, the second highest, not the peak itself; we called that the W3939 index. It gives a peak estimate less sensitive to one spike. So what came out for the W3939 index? 56.4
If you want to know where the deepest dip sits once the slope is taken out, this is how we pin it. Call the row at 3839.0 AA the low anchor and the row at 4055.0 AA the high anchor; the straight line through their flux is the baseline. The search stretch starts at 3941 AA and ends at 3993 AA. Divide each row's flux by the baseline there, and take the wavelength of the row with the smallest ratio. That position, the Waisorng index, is 3991.0 AA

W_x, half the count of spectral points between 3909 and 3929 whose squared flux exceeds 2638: 2.5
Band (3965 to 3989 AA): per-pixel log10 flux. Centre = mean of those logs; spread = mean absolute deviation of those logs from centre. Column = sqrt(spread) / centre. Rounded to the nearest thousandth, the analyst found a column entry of 0.050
